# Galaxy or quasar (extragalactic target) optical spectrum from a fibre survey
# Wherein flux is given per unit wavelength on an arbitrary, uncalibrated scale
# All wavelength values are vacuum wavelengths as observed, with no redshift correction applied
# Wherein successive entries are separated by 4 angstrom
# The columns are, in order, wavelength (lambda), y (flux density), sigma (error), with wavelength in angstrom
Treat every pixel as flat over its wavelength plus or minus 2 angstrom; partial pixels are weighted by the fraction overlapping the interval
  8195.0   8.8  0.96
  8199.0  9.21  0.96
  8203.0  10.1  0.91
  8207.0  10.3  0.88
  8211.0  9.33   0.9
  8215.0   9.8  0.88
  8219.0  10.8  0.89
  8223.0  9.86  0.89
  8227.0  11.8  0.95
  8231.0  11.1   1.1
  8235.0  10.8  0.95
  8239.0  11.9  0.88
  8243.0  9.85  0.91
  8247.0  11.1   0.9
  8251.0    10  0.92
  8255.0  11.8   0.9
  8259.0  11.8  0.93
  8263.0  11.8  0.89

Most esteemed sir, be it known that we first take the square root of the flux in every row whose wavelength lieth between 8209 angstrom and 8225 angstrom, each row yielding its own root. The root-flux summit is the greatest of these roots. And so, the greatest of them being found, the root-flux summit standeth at 3.29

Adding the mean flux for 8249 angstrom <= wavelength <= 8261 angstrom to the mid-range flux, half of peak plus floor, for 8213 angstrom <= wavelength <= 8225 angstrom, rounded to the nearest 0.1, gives 21.5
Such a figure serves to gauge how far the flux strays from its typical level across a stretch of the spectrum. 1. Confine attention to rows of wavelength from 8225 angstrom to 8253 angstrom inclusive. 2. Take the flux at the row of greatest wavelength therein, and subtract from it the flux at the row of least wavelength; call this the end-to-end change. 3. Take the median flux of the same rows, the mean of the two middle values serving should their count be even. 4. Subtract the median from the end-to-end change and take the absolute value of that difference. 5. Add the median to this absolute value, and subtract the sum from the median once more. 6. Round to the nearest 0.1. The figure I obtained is -12.9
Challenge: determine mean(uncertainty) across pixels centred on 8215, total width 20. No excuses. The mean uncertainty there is 0.89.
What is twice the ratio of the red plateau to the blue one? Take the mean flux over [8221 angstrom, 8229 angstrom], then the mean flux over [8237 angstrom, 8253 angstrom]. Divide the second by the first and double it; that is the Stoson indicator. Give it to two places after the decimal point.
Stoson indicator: 1.98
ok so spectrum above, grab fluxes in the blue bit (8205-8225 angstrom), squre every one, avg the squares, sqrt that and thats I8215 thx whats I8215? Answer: 10.0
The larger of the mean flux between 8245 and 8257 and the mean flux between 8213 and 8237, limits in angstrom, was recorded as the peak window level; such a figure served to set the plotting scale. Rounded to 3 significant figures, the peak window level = 11.0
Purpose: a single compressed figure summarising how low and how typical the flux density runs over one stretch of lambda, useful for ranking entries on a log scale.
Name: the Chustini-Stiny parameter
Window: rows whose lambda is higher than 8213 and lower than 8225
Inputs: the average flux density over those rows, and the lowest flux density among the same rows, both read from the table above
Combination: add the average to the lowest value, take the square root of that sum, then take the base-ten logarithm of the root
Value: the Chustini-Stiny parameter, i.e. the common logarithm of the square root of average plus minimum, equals 0.650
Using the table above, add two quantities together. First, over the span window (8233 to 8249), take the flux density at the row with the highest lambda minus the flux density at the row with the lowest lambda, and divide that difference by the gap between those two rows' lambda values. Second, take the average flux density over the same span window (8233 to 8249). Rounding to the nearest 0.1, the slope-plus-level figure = 10.9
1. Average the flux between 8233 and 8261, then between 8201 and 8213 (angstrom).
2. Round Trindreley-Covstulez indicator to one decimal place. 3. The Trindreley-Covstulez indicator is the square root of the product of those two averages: 10.5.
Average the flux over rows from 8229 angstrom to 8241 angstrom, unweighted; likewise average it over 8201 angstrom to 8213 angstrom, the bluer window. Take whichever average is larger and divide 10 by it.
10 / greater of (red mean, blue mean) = 0.888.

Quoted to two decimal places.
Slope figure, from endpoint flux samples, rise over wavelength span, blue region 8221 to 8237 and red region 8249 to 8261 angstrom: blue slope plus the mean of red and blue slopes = 0.23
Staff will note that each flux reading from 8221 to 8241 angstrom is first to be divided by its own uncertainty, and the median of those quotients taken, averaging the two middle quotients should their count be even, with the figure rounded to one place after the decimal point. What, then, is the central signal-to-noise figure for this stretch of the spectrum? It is 11.4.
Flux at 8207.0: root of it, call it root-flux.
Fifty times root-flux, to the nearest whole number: 160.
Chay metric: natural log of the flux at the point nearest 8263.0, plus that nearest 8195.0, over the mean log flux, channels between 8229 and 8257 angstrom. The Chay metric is 1.943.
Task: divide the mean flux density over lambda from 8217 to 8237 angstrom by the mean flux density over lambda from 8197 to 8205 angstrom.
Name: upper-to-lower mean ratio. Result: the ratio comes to 1.13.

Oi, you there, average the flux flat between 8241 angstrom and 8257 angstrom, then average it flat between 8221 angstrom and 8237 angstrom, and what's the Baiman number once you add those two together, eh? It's 21.6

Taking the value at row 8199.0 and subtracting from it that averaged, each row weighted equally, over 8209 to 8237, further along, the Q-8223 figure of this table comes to -1.3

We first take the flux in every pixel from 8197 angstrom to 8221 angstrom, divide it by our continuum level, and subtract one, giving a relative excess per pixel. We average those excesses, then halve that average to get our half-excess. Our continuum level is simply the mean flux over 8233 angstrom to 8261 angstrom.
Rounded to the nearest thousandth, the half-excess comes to -0.050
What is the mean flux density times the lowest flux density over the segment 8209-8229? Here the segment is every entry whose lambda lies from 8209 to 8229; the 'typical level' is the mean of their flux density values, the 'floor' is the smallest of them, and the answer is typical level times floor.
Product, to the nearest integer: 96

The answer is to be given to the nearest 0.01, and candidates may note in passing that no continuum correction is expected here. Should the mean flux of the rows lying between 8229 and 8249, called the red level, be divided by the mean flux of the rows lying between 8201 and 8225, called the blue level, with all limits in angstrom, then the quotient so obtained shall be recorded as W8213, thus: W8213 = 1.09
